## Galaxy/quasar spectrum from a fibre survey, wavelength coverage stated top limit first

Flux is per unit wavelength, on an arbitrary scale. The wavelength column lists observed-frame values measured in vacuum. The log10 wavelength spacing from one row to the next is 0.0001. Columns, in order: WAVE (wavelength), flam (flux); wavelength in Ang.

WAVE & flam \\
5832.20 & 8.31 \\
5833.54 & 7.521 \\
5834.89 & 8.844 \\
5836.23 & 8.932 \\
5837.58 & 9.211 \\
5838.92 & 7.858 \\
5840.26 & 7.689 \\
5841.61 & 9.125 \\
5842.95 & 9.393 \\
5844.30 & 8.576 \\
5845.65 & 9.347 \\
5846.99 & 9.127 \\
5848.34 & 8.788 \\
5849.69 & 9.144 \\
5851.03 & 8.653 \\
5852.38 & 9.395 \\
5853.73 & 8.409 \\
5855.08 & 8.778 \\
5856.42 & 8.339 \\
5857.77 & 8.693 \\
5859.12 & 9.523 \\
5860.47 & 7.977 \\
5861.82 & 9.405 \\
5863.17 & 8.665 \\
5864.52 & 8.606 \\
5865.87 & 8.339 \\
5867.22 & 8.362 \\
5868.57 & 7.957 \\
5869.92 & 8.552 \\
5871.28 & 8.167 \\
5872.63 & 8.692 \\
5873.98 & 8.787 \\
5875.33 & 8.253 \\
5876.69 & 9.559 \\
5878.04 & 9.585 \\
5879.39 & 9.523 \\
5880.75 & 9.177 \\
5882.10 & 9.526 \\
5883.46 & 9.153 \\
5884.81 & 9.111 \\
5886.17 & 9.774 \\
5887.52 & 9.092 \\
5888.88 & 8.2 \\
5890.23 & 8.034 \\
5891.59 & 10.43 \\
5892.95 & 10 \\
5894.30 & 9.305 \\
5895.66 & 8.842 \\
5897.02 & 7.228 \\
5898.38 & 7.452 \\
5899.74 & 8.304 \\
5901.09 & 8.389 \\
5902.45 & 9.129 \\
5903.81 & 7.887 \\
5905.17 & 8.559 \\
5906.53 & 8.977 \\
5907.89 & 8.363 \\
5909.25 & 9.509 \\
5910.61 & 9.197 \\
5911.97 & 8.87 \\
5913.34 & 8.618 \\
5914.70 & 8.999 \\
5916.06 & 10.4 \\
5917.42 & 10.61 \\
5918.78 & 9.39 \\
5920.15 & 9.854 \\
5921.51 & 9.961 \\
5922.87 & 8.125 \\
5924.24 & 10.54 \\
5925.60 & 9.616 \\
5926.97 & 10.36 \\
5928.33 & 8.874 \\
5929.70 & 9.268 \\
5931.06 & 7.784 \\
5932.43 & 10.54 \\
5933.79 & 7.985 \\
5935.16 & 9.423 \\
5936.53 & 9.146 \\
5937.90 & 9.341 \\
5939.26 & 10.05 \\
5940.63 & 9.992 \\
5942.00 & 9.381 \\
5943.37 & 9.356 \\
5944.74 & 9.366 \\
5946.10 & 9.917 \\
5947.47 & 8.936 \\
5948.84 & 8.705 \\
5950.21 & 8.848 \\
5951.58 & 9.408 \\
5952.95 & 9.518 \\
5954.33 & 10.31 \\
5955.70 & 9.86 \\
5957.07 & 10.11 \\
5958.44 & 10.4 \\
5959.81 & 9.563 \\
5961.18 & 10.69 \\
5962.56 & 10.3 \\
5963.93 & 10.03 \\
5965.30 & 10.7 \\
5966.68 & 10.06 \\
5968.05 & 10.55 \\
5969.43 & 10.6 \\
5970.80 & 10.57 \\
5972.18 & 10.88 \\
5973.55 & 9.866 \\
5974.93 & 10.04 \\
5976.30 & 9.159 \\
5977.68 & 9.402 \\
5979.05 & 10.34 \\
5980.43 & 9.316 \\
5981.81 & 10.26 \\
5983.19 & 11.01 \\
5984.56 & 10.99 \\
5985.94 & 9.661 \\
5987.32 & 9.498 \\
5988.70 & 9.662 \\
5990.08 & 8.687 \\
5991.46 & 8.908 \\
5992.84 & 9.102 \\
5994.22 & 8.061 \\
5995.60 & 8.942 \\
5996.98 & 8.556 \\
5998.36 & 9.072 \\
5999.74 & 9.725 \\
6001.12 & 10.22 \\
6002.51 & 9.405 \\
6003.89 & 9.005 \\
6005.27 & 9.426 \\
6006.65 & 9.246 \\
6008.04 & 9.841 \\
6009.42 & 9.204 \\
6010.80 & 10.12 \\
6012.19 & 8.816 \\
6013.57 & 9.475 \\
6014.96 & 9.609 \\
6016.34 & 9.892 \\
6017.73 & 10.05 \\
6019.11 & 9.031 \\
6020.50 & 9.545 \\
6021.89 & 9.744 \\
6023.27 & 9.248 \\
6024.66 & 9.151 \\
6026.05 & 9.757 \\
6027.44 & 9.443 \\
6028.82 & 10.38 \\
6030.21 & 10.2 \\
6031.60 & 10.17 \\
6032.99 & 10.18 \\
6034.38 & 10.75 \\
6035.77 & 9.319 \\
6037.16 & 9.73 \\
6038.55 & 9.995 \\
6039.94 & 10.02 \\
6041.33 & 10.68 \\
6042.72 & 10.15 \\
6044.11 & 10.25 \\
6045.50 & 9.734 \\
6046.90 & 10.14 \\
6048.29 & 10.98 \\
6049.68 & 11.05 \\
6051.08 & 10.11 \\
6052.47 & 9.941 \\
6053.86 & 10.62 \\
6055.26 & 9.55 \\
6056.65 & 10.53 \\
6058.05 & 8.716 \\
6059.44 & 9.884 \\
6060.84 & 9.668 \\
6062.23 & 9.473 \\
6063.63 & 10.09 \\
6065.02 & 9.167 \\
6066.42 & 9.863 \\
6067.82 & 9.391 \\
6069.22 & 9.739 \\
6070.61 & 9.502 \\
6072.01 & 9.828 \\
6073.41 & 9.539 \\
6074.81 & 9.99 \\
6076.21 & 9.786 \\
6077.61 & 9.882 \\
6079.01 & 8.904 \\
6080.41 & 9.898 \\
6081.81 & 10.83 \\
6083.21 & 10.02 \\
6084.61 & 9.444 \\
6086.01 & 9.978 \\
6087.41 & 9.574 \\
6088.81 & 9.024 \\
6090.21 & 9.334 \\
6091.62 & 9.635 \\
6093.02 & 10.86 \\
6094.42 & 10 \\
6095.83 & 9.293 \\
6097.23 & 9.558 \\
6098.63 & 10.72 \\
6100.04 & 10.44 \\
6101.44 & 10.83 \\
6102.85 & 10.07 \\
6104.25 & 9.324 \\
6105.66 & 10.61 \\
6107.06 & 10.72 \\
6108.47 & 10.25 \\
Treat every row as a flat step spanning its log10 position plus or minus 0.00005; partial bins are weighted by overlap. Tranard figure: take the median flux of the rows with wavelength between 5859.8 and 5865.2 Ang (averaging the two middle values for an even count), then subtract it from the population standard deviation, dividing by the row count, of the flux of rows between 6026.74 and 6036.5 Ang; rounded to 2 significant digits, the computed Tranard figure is -8.2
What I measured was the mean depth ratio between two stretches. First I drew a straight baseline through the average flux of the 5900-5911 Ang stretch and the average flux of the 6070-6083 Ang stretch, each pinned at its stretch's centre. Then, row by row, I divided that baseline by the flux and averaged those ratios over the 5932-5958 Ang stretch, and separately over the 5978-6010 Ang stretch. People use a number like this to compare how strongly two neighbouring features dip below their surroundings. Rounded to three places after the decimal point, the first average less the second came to -0.034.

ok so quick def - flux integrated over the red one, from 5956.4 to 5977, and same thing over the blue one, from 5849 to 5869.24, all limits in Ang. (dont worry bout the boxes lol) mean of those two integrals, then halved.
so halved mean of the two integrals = 97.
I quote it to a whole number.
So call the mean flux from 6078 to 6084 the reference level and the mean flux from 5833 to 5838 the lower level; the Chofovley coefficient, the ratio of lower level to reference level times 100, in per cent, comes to 87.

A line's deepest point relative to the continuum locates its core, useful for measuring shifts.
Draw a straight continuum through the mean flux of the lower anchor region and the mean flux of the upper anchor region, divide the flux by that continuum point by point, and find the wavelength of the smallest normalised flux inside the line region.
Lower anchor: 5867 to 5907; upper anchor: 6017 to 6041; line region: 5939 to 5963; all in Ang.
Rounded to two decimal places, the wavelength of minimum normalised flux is 5948.84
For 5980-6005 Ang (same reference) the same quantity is 5994.22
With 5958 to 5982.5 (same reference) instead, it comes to 5976.30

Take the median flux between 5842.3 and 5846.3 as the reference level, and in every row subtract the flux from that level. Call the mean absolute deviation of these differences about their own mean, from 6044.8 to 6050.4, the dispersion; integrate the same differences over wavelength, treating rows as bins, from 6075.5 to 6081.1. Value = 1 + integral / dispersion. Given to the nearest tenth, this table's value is -1.8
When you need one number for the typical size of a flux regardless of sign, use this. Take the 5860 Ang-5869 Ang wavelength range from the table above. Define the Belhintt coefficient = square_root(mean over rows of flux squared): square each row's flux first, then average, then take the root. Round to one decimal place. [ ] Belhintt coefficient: 8.5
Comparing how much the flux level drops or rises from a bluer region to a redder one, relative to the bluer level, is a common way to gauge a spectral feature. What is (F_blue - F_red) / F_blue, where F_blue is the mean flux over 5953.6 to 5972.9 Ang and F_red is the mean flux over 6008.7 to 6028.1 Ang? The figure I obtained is 0.08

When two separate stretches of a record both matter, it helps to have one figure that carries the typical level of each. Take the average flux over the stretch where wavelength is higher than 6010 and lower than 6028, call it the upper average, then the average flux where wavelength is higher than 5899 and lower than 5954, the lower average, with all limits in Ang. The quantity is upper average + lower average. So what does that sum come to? 18.77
